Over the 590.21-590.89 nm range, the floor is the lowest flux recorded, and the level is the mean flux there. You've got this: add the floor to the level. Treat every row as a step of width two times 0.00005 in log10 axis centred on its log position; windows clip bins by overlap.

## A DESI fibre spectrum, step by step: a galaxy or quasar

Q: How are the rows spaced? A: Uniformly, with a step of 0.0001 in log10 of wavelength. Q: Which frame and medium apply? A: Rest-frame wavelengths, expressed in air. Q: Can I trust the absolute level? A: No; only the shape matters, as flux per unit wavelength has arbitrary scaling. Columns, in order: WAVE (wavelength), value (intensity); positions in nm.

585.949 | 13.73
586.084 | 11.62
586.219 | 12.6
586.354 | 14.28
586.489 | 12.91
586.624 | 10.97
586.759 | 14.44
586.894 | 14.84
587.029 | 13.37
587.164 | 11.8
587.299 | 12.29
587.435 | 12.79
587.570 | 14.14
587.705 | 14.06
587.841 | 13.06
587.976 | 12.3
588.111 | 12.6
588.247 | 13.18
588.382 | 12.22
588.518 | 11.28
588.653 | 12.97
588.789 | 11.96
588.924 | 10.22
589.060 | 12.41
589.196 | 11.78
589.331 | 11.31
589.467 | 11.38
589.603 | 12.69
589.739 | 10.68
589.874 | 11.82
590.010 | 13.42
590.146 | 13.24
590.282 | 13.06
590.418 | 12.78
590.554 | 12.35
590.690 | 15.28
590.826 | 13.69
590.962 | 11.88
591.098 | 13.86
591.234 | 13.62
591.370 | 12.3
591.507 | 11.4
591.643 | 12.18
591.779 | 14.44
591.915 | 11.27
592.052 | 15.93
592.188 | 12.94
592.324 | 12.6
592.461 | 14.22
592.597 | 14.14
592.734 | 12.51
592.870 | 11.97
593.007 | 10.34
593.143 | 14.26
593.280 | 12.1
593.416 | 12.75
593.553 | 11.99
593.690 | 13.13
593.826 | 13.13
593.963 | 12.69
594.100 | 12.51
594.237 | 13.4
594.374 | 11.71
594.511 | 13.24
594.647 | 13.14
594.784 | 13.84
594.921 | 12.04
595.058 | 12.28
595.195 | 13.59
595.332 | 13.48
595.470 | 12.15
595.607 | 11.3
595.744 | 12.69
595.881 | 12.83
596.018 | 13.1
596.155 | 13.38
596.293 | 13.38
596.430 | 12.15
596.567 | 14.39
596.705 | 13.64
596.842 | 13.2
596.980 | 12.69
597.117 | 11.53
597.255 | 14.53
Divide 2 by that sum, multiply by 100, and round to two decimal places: 7.76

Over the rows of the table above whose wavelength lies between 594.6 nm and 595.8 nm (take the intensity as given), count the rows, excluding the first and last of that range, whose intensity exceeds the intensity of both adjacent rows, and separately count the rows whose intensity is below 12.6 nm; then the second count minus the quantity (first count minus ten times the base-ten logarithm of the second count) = 8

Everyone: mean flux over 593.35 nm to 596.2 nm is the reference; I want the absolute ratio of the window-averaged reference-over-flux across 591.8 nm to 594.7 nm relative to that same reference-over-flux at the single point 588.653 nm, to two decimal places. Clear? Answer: 1.02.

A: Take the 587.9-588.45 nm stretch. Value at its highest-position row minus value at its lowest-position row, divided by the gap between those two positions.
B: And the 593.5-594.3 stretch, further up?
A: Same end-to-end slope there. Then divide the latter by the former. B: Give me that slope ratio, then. -10.5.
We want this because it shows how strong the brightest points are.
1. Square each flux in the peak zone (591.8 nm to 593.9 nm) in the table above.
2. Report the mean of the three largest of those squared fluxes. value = 220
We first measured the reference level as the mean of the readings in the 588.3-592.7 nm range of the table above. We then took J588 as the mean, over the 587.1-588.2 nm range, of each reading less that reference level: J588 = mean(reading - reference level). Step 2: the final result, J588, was 0.2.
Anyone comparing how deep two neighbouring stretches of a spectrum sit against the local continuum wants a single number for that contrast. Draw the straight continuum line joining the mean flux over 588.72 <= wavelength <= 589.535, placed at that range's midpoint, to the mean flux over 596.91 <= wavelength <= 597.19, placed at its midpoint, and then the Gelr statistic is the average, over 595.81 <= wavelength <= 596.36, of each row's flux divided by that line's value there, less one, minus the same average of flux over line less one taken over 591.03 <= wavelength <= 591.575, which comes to 0.00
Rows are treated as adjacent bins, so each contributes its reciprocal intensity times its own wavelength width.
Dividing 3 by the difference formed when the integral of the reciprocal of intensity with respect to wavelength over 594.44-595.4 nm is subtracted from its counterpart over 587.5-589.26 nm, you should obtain 44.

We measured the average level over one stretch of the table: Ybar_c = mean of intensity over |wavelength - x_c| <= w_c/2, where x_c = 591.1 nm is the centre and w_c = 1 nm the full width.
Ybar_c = 13.1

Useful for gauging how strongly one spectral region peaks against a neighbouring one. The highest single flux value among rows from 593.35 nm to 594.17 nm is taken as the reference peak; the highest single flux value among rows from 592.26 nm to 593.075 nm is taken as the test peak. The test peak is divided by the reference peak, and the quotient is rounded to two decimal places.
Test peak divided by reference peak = 1.08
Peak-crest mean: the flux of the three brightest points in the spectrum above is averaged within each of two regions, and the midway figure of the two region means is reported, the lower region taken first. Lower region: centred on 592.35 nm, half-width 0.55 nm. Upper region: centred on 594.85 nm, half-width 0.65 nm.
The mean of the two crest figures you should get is 14.2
